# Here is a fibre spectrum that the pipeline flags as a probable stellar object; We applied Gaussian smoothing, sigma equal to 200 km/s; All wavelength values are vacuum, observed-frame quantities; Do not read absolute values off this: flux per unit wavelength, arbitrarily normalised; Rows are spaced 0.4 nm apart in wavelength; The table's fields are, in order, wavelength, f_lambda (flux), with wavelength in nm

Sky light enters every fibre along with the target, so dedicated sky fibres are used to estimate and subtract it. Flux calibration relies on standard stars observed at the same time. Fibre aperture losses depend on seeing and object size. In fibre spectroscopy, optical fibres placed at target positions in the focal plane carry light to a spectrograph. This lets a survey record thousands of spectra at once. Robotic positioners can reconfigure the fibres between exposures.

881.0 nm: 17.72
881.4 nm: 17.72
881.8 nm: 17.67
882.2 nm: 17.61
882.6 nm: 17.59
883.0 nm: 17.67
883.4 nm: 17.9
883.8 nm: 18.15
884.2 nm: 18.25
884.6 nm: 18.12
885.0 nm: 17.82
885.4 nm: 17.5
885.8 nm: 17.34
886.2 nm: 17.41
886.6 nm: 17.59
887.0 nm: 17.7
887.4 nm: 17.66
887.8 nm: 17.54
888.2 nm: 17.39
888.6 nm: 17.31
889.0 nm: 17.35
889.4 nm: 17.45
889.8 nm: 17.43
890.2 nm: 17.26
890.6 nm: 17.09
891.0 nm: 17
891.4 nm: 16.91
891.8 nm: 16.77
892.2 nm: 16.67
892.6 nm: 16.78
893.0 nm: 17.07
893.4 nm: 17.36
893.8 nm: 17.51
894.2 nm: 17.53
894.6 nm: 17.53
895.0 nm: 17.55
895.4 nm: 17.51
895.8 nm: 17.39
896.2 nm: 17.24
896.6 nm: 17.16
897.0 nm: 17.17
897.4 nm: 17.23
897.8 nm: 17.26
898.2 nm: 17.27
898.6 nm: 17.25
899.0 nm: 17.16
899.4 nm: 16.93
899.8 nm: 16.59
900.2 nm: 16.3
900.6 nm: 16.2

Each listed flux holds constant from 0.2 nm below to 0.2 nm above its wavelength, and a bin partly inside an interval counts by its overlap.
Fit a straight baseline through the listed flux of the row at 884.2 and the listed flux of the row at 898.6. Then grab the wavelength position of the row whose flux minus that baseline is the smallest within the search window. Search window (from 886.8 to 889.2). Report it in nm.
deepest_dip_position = 888.6 nm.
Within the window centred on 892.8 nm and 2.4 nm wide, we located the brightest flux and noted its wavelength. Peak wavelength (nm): 893.8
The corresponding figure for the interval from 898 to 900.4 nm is 898.2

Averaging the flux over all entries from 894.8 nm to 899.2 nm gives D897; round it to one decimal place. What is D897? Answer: 17.3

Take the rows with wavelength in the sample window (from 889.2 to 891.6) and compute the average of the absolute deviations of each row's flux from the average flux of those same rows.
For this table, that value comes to 0.190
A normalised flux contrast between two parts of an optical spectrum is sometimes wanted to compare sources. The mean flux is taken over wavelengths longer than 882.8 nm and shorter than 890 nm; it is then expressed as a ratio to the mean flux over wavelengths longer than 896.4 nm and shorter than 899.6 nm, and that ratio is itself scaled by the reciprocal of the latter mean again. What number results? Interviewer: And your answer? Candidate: 0.0598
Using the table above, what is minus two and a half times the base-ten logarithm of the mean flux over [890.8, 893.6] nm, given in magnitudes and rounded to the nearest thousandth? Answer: -3.072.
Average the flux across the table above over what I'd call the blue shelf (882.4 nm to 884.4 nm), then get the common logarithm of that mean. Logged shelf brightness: 1.25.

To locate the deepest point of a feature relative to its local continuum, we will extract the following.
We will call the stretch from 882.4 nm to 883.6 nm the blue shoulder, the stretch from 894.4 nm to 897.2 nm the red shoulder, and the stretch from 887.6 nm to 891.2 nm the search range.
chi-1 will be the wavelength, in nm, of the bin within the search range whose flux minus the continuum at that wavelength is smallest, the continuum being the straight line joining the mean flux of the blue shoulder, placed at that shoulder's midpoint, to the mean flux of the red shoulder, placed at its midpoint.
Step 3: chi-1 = 891.0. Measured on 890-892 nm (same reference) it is 891.8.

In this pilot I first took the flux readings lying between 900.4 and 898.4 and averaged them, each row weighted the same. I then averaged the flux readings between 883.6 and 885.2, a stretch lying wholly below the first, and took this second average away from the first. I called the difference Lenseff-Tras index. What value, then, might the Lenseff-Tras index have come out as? -1.2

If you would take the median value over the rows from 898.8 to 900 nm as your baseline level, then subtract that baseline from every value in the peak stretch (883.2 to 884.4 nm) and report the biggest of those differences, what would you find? 1.3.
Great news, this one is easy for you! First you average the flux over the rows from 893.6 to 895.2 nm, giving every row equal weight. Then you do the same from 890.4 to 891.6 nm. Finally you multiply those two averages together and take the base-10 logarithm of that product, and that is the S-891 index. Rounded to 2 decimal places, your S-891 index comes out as 2.47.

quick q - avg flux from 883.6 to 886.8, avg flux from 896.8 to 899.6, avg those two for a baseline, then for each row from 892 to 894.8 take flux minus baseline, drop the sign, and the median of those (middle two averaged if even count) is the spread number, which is 0.12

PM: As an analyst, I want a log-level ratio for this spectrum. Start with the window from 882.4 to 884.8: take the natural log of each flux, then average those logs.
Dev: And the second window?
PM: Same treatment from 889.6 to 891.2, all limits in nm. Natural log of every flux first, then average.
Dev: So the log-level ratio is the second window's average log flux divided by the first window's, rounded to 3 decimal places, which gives 0.985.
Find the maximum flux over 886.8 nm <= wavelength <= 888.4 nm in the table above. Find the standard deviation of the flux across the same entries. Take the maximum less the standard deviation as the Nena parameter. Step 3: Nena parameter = 17.6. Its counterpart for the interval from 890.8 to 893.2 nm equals 16.9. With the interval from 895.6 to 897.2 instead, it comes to 17.3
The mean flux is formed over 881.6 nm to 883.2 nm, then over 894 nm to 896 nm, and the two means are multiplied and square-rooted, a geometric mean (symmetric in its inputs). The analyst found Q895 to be 17.6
